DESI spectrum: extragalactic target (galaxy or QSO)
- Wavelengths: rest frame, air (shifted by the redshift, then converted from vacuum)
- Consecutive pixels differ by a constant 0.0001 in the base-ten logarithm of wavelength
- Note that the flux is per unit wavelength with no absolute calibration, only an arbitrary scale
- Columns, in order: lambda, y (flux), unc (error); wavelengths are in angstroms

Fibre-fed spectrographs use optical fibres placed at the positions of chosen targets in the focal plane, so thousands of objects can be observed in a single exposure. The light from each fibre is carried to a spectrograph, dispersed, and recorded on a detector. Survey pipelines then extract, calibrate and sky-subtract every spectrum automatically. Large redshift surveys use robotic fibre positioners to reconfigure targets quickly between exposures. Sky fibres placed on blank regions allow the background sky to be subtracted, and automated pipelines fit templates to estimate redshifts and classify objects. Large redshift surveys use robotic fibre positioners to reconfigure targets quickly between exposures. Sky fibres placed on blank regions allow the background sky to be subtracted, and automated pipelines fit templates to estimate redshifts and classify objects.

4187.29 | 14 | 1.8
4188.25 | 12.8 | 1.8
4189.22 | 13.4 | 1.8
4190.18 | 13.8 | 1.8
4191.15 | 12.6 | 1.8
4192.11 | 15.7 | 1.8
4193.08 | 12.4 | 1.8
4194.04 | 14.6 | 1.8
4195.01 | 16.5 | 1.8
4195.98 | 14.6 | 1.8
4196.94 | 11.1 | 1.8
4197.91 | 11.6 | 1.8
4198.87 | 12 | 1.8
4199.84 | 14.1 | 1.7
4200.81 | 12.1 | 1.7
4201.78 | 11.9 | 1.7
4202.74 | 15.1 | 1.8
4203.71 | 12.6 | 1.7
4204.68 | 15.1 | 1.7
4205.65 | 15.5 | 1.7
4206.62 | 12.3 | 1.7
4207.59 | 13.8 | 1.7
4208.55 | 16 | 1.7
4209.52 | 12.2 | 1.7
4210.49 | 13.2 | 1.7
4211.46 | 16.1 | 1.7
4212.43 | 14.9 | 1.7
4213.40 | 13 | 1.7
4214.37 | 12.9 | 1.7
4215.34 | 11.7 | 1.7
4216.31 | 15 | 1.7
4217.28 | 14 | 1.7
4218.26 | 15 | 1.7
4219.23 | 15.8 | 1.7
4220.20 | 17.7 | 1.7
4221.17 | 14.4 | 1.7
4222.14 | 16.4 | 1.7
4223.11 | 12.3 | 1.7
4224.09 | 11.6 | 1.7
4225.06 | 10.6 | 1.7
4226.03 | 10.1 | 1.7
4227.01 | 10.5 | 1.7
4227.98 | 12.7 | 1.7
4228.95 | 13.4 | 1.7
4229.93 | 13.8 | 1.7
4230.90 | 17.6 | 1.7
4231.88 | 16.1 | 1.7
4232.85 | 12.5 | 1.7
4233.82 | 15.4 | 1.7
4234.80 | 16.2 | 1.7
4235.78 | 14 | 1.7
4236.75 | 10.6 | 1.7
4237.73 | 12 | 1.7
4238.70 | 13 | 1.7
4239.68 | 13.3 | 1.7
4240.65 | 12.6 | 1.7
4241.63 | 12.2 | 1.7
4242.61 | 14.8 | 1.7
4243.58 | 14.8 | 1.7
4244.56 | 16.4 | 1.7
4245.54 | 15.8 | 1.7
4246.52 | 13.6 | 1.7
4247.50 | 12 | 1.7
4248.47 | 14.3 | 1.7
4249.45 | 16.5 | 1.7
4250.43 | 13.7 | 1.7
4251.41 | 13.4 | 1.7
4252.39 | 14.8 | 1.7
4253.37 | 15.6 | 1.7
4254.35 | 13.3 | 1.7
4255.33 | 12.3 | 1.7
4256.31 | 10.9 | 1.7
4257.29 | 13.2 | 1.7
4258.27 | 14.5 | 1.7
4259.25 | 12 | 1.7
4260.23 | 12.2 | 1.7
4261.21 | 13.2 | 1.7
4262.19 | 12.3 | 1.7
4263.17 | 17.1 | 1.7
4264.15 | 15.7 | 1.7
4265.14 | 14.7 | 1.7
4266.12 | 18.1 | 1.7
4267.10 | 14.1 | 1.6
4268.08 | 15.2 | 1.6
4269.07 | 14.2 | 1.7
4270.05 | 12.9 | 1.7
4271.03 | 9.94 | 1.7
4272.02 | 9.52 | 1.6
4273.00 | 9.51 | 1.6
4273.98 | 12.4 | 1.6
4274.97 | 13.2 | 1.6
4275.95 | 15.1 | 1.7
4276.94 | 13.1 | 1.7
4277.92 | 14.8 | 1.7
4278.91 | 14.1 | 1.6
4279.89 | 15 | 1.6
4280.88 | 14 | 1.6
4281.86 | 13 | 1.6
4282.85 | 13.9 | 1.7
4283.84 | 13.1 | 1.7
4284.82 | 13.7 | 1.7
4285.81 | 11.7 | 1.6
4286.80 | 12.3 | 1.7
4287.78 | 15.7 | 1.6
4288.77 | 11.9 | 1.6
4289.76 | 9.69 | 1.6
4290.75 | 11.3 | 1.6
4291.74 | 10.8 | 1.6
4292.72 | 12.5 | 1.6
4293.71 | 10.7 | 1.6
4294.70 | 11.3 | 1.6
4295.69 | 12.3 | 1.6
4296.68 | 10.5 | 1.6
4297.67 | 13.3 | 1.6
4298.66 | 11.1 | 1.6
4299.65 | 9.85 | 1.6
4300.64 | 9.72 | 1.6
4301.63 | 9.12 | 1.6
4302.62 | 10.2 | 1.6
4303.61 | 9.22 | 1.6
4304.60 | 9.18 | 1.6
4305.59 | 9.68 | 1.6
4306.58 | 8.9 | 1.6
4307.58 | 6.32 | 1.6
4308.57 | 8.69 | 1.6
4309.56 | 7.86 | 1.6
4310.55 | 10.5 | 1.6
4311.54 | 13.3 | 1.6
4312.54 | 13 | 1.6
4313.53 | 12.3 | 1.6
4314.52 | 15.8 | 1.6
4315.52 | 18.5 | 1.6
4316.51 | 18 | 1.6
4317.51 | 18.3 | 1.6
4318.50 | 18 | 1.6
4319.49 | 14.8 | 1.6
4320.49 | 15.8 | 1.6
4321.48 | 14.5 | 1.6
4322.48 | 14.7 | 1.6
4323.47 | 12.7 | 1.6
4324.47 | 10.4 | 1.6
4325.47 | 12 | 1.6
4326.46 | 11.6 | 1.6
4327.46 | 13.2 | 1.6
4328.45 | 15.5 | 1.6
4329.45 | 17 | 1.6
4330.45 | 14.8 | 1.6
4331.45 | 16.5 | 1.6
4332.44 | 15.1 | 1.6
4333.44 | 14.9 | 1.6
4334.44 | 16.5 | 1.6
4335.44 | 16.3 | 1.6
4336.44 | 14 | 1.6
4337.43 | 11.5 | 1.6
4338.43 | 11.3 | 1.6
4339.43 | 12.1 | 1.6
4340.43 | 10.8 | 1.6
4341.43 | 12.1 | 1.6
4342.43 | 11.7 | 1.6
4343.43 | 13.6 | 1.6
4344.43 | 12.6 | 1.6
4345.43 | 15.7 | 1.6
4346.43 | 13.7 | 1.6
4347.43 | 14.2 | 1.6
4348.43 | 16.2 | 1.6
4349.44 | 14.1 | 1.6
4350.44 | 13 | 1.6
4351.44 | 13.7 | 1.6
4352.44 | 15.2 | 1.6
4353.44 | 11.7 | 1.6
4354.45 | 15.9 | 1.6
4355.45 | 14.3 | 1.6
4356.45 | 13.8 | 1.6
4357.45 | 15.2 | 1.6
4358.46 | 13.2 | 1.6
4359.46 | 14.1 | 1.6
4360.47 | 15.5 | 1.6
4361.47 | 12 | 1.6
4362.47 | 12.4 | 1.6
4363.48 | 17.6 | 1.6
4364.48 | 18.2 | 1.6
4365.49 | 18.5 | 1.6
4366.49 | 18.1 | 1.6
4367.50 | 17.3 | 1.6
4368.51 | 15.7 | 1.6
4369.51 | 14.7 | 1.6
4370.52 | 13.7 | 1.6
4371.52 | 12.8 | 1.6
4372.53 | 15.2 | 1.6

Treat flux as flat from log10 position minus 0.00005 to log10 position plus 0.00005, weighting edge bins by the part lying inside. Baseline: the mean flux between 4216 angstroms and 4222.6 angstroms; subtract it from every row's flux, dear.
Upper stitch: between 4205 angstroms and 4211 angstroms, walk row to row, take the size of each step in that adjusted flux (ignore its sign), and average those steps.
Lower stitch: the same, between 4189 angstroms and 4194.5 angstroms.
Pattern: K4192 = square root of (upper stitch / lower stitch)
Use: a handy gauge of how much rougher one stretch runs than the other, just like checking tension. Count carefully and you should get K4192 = 1.07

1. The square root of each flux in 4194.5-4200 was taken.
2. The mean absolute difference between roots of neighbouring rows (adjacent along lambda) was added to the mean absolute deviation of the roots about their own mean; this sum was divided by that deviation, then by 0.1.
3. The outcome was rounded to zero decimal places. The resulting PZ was 20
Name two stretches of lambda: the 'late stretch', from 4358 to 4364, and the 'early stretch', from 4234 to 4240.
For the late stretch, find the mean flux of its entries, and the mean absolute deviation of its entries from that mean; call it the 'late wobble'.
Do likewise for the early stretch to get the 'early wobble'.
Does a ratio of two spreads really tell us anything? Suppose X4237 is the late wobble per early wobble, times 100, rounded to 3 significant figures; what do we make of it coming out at 122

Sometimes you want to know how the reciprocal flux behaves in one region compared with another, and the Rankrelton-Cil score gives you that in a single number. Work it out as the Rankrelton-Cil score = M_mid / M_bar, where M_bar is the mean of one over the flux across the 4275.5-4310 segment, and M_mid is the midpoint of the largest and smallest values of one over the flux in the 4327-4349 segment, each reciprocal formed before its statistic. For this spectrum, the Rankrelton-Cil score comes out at 0.84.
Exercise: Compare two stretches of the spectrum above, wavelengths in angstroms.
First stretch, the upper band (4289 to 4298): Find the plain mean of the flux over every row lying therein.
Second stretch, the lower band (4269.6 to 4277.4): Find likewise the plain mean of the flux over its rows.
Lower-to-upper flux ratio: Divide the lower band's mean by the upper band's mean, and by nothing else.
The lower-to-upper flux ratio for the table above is 1.05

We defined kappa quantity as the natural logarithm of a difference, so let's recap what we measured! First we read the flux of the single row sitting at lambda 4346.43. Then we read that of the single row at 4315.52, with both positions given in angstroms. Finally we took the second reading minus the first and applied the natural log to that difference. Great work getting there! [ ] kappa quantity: 1.6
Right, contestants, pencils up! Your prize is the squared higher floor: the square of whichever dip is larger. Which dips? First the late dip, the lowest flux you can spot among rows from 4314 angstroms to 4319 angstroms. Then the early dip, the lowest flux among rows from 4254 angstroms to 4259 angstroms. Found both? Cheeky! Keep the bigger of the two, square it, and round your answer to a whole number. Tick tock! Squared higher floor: 250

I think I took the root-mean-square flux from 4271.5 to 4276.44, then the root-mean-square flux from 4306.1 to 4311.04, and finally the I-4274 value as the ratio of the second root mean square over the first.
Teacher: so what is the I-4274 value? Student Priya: 0.7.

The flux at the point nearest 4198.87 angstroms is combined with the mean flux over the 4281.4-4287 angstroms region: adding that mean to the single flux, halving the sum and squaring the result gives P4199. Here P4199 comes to 156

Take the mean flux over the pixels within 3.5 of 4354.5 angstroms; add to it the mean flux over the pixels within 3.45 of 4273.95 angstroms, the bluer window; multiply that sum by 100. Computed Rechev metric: 2608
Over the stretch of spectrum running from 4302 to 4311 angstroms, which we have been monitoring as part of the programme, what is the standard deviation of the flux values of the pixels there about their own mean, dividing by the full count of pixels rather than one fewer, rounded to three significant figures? 1.19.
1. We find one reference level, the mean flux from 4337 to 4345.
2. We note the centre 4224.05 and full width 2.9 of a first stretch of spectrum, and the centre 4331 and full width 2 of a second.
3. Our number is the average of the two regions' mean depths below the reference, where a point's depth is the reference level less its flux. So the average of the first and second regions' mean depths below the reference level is -1.6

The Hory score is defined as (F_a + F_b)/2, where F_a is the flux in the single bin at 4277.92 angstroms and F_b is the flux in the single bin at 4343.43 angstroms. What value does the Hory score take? 14.2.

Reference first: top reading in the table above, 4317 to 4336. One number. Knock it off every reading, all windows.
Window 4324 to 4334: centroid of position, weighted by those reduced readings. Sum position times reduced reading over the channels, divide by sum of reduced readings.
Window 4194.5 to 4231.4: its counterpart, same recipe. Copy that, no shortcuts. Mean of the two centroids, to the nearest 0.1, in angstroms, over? 4270.4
